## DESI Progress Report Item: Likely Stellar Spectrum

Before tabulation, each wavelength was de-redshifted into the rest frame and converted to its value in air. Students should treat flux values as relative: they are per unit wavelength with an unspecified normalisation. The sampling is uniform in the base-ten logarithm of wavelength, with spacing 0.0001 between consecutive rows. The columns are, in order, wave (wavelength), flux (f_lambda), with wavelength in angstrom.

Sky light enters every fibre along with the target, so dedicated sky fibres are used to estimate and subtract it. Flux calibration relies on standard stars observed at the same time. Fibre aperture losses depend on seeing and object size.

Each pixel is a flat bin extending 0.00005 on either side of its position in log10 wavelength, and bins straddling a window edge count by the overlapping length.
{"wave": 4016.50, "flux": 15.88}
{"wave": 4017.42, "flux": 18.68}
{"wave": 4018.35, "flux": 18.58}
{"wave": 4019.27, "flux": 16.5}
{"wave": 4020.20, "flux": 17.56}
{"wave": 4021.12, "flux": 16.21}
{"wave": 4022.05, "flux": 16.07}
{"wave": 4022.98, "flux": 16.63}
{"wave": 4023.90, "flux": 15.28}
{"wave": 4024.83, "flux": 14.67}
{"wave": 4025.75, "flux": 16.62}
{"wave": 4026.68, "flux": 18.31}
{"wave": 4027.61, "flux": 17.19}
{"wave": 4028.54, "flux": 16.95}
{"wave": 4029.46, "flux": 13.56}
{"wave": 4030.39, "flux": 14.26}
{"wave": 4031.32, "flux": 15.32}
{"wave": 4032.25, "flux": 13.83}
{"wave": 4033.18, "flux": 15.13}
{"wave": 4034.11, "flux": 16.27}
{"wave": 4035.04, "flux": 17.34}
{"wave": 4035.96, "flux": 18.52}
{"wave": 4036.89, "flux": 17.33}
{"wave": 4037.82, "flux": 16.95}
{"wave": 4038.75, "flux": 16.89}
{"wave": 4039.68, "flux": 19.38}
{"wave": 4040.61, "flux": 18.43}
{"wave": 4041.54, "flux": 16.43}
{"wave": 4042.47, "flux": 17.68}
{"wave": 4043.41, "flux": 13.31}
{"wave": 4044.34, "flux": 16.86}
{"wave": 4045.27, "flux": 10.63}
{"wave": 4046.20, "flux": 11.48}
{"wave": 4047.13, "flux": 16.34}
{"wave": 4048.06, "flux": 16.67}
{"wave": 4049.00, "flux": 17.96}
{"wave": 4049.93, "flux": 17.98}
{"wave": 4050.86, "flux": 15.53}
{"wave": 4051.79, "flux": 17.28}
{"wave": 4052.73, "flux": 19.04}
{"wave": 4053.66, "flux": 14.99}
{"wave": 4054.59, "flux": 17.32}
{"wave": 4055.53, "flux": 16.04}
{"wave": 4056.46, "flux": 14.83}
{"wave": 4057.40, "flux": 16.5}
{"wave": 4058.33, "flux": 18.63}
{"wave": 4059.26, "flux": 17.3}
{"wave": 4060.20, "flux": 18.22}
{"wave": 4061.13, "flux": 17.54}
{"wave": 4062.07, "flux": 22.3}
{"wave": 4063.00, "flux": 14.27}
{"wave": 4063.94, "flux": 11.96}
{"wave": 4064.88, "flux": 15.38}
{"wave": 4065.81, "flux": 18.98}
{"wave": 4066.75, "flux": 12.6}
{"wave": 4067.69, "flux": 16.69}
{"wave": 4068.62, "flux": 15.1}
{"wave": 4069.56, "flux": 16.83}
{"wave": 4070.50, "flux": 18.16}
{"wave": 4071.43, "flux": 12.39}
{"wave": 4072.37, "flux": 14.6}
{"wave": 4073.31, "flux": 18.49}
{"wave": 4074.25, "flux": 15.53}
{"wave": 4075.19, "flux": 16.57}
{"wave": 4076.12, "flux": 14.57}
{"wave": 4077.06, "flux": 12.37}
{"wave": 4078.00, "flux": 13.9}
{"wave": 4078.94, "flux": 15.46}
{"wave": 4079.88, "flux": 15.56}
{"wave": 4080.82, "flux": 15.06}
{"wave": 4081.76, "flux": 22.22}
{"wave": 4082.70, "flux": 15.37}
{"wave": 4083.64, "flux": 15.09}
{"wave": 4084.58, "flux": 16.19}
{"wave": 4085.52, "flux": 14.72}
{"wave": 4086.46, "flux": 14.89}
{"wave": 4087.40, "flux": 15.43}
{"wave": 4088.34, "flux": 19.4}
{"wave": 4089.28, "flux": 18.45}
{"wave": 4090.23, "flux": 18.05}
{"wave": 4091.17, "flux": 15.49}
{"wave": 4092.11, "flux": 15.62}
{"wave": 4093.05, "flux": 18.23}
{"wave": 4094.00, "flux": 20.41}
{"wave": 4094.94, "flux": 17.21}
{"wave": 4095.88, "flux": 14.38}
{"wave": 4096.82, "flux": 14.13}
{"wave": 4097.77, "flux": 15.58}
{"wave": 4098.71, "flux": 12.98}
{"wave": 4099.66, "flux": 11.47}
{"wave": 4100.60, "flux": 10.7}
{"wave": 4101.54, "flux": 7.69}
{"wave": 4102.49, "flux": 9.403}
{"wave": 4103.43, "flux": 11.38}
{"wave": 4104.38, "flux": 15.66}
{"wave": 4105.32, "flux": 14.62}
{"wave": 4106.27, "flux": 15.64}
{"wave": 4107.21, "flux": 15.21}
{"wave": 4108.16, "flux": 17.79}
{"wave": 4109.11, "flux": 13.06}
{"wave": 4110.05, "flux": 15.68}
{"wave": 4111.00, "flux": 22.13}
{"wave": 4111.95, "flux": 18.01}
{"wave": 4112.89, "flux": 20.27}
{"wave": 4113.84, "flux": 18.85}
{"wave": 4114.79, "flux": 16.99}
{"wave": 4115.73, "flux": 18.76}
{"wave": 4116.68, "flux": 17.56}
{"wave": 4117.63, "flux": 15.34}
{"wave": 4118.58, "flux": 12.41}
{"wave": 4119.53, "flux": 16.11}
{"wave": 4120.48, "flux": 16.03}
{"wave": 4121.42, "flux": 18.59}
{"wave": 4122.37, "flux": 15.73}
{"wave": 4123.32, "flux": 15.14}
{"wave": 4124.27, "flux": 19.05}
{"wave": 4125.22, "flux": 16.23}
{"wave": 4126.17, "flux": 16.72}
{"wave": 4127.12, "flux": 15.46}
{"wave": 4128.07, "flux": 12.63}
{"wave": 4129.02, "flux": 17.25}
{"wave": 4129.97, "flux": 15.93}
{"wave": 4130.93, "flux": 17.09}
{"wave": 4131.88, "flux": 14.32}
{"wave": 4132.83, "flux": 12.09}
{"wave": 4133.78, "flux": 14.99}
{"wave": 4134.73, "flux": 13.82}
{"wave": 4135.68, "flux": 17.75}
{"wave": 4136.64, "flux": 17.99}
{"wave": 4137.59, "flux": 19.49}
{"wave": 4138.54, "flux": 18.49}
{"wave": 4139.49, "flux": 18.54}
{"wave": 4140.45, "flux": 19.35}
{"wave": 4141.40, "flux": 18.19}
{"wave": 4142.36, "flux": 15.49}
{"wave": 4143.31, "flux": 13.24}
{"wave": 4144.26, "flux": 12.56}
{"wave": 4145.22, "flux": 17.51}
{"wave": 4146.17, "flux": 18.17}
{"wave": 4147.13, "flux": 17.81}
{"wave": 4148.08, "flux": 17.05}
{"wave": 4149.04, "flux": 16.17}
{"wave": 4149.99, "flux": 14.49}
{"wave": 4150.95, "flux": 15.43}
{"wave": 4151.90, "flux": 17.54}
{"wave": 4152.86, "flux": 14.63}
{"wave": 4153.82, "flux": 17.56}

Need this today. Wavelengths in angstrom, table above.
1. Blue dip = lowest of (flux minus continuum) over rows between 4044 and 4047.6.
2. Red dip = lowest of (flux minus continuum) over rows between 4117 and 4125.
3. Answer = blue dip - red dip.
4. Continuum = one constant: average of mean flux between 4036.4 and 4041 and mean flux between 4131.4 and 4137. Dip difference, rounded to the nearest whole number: -2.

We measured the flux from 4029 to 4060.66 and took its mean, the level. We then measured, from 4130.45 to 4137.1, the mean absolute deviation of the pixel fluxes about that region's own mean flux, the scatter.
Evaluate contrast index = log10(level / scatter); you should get 0.94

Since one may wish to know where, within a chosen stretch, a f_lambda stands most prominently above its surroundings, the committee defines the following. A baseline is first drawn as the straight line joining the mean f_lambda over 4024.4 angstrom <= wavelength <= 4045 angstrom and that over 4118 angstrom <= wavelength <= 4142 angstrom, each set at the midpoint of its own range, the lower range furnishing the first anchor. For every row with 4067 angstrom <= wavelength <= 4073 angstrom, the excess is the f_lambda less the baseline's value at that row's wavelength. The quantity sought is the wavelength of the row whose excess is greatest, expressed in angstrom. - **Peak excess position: 4070.50 angstrom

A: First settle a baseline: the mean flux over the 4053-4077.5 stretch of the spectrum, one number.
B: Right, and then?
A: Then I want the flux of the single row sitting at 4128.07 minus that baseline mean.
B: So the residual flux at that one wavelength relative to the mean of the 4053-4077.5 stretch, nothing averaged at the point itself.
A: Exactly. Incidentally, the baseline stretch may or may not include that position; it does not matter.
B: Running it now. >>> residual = -3.5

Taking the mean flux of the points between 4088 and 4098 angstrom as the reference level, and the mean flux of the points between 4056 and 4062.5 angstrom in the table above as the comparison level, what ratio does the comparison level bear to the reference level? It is 1.05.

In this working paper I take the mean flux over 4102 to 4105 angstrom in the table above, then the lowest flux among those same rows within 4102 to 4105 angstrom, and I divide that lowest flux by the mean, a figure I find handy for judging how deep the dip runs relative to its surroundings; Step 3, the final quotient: 0.77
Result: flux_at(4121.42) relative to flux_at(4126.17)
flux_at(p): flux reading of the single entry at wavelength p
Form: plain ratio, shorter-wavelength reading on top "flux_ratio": 1.11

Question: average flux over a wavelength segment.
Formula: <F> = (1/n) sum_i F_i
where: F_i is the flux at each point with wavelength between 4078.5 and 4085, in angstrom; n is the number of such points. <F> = 16.4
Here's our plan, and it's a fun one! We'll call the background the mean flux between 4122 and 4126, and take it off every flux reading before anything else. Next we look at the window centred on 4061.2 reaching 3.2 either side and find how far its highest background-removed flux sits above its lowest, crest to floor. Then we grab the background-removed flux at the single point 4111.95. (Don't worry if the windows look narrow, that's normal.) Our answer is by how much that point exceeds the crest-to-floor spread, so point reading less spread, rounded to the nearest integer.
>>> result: -9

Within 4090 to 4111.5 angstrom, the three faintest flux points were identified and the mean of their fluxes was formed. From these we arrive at 9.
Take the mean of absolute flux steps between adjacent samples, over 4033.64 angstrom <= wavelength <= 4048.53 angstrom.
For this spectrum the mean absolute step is 2.1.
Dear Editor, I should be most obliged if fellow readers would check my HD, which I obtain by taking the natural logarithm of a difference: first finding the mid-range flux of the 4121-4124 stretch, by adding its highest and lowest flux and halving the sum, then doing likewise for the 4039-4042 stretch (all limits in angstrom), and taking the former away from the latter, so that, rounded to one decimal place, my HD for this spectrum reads 0.0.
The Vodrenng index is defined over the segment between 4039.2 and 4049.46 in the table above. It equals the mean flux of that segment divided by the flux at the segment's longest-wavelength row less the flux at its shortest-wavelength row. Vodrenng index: -11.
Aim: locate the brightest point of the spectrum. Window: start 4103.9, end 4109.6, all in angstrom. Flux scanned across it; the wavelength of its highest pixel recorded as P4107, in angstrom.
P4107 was 4108.16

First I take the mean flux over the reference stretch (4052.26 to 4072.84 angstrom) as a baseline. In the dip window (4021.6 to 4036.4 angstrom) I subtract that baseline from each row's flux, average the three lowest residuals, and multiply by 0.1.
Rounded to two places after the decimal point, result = -0.25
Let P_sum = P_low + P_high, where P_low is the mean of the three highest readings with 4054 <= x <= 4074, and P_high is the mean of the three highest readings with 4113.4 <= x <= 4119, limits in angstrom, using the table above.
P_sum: 38.4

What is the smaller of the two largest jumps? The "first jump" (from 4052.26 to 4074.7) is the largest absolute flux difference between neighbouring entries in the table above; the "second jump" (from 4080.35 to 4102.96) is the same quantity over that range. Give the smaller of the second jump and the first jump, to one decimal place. 7.2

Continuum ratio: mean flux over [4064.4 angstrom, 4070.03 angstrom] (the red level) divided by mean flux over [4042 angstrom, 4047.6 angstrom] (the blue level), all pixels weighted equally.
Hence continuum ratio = 1.11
